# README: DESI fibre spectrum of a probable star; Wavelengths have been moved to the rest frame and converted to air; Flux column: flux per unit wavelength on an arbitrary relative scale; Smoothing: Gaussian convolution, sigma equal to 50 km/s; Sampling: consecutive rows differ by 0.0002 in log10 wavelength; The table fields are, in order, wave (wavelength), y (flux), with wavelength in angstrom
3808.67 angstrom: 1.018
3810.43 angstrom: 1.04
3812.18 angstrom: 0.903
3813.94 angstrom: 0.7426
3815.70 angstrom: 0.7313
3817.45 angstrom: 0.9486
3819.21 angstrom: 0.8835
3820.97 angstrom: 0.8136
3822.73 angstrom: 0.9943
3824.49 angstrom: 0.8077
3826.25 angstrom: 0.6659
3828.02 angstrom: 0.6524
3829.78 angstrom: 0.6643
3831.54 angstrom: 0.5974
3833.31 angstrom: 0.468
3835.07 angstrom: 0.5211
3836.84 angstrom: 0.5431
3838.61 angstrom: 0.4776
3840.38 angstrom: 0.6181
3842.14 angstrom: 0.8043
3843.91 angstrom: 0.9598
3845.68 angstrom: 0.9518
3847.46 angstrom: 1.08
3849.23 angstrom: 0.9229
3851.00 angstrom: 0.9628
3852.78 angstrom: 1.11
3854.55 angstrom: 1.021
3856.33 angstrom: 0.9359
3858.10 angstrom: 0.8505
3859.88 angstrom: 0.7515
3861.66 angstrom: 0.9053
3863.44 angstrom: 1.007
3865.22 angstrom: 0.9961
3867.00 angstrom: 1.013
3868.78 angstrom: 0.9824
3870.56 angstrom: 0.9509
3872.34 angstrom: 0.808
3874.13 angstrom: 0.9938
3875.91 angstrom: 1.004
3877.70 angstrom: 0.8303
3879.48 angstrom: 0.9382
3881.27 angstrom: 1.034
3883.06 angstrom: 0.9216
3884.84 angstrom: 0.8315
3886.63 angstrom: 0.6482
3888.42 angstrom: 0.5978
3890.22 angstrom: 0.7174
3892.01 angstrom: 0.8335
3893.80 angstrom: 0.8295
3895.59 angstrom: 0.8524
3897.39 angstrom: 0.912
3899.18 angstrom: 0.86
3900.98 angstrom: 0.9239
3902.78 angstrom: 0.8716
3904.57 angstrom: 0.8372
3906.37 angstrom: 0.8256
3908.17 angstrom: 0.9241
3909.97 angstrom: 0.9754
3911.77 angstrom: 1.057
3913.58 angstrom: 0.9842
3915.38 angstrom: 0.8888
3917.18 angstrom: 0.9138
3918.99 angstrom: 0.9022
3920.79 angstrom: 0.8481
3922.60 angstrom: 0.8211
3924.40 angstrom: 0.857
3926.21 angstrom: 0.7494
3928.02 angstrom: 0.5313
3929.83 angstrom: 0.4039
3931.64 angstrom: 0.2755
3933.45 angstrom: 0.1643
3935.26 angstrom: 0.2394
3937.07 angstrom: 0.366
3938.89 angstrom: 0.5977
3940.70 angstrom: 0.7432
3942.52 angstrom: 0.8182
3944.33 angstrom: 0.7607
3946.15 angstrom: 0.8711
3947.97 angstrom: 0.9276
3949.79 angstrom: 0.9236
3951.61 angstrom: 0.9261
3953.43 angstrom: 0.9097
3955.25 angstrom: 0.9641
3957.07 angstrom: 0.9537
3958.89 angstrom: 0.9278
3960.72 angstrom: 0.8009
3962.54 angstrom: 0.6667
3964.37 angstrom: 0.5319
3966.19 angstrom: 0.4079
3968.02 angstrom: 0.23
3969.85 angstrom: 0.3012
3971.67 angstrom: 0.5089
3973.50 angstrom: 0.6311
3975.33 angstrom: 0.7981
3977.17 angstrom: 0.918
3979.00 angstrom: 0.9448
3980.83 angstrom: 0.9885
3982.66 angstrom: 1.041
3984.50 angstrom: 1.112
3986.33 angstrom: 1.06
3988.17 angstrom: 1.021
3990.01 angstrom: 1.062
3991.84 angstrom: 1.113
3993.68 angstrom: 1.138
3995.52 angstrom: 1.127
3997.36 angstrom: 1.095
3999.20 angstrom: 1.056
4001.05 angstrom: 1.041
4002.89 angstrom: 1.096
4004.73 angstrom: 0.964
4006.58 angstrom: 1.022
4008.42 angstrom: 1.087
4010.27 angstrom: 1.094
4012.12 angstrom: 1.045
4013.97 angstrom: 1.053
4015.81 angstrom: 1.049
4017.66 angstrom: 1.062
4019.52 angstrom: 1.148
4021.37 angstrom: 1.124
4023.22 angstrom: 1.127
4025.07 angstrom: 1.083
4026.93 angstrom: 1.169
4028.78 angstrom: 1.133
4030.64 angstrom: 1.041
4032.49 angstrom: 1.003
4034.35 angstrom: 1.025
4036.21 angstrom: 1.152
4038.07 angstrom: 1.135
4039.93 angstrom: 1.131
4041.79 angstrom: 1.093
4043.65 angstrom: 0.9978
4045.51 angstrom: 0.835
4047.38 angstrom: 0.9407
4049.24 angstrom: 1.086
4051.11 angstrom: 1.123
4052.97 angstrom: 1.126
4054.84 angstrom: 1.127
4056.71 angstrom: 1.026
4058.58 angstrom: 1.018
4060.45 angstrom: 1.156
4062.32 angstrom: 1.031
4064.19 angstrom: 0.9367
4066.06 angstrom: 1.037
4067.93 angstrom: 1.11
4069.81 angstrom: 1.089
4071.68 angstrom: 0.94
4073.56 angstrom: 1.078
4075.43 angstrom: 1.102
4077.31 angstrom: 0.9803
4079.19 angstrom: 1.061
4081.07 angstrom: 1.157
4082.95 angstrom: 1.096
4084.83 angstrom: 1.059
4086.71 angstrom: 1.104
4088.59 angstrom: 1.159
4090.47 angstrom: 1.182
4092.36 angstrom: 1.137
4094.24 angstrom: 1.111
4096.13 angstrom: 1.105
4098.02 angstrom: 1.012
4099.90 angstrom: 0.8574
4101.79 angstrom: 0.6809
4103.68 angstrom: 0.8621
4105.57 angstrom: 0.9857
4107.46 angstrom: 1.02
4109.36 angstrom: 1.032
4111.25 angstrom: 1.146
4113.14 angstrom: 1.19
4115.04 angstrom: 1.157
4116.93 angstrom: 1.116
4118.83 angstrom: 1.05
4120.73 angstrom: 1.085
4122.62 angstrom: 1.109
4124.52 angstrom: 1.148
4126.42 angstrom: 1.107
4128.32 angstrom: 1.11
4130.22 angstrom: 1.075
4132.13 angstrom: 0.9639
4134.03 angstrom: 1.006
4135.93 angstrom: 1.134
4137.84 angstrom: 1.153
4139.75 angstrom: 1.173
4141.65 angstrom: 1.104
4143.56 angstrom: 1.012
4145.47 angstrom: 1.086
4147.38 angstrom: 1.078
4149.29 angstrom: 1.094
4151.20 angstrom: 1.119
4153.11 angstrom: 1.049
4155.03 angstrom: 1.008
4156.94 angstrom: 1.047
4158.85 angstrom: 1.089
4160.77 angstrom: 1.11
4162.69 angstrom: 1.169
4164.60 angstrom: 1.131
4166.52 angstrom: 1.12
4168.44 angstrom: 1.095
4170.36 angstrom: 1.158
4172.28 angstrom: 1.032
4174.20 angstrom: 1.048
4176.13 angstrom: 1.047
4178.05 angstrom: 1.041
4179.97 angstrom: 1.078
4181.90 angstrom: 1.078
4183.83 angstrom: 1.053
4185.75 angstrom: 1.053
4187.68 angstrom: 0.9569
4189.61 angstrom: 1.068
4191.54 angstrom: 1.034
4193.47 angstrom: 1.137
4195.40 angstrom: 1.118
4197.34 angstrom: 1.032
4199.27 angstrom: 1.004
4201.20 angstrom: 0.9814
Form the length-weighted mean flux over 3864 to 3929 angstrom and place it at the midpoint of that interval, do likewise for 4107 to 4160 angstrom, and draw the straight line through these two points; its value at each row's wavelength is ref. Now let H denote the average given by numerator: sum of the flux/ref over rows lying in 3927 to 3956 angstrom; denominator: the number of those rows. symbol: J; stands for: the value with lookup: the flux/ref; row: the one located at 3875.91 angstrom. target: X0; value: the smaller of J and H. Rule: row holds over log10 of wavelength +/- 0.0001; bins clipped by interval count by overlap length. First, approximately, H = 0.71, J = 1.17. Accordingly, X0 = 0.71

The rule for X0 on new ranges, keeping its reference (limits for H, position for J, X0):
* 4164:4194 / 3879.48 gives 0.95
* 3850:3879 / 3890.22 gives 0.83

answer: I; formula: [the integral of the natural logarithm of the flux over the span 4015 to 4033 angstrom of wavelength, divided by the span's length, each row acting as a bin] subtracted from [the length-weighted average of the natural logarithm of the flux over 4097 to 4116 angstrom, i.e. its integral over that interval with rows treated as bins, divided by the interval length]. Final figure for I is -0.11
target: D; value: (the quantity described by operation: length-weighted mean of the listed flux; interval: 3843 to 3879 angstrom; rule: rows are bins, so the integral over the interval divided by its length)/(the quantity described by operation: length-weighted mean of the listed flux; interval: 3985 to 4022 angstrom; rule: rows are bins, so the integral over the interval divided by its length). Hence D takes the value 0.89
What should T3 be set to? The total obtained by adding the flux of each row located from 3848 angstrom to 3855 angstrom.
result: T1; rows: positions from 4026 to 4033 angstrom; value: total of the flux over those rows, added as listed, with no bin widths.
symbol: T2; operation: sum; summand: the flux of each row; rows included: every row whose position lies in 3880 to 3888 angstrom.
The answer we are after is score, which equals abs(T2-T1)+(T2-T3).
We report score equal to 0.3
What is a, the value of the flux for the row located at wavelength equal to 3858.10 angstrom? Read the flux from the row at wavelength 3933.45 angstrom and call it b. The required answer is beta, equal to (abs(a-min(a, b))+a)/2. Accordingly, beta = 0.77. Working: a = 0.8505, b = 0.1643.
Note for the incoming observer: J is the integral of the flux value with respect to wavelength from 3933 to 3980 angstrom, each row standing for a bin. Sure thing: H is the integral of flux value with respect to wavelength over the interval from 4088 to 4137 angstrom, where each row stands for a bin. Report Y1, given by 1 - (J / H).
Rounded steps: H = 51.9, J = 33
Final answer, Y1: 0.4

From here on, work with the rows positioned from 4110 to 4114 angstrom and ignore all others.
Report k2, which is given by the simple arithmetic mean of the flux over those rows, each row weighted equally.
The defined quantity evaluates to 1.17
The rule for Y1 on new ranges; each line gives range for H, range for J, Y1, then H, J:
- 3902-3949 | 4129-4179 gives -0.6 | 34.6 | 54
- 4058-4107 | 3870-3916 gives 0.2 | 51.0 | 40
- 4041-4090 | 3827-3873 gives 0.3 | 51.8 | 38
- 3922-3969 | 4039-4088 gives -0.7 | 31.3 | 52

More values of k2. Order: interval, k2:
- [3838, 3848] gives 0.82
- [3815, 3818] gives 0.84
